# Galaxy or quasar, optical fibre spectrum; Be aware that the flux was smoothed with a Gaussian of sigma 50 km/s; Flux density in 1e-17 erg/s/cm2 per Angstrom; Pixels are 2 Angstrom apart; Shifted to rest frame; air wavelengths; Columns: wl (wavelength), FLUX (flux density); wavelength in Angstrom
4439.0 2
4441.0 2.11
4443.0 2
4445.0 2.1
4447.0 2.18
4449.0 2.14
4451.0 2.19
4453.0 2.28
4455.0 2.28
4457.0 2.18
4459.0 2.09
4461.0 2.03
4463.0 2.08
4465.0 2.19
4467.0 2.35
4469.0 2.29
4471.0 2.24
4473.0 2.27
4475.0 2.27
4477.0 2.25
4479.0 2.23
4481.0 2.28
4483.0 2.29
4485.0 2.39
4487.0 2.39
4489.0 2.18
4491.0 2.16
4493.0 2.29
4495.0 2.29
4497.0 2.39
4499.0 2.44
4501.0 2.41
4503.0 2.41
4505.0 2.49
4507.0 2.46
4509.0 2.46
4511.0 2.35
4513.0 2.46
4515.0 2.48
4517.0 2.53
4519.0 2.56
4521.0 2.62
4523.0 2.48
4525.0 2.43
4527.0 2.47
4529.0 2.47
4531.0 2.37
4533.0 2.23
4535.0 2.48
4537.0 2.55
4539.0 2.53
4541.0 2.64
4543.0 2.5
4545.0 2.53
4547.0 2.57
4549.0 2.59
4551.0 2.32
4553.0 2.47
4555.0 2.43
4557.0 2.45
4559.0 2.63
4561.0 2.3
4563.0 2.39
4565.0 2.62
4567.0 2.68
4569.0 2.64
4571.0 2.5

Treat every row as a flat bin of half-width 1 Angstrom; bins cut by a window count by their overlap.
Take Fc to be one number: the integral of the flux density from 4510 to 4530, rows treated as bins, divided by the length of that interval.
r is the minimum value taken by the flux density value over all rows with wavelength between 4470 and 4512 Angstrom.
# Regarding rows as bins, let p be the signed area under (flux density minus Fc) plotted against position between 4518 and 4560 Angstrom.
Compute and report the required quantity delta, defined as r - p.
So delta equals 2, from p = 0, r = 2.16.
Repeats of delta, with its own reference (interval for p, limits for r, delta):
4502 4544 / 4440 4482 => 2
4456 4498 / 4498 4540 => 12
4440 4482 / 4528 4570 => 15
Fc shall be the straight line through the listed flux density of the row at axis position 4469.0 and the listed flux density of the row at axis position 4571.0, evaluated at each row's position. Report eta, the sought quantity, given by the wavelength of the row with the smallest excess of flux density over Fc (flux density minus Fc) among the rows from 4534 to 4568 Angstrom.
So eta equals 4561.0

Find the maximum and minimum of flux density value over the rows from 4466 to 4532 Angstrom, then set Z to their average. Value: 2.39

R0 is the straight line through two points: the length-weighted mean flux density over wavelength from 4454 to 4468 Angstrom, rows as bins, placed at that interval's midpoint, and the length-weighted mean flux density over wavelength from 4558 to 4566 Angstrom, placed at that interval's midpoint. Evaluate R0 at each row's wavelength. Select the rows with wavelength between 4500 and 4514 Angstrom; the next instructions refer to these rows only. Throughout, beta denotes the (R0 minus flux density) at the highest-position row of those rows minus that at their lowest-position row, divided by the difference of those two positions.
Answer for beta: -0.001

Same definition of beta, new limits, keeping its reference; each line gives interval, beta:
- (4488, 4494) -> -0.024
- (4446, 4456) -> -0.009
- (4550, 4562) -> 0.005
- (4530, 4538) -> -0.027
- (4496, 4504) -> 0.000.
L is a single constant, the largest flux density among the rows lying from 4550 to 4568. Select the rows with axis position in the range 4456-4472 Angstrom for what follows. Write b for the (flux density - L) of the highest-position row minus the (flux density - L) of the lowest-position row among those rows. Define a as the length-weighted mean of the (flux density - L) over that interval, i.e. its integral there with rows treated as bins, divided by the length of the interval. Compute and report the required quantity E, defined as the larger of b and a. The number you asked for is 0.06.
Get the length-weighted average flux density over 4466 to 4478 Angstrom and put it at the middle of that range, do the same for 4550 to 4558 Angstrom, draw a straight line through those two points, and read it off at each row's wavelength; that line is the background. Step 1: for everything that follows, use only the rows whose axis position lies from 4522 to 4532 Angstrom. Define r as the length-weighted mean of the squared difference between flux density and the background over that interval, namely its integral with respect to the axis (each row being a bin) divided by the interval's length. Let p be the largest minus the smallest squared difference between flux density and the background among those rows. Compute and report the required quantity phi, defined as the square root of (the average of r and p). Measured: 0.10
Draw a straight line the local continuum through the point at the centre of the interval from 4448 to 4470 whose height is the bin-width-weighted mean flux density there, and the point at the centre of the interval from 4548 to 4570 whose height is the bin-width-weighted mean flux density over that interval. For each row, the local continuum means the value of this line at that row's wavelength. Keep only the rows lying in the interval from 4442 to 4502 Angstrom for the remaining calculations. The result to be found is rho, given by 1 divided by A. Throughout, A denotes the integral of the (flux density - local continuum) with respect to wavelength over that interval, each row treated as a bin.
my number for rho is 2.4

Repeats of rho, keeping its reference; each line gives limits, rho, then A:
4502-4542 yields 0.3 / 3.5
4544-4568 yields 7.1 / 0.1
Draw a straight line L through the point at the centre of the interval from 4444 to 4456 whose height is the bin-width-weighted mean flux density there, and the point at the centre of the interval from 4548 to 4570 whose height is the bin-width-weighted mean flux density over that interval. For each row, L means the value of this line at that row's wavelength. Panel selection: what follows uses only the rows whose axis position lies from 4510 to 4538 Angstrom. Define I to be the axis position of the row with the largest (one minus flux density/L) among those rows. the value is 4533.0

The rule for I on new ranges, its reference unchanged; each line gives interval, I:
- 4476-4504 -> 4491.0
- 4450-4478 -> 4461.0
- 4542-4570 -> 4561.0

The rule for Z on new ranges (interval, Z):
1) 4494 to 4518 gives 2.41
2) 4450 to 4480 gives 2.19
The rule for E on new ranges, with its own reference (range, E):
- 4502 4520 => 0.15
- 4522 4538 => 0.07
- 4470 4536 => 0.24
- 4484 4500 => 0.05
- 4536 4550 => 0.04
